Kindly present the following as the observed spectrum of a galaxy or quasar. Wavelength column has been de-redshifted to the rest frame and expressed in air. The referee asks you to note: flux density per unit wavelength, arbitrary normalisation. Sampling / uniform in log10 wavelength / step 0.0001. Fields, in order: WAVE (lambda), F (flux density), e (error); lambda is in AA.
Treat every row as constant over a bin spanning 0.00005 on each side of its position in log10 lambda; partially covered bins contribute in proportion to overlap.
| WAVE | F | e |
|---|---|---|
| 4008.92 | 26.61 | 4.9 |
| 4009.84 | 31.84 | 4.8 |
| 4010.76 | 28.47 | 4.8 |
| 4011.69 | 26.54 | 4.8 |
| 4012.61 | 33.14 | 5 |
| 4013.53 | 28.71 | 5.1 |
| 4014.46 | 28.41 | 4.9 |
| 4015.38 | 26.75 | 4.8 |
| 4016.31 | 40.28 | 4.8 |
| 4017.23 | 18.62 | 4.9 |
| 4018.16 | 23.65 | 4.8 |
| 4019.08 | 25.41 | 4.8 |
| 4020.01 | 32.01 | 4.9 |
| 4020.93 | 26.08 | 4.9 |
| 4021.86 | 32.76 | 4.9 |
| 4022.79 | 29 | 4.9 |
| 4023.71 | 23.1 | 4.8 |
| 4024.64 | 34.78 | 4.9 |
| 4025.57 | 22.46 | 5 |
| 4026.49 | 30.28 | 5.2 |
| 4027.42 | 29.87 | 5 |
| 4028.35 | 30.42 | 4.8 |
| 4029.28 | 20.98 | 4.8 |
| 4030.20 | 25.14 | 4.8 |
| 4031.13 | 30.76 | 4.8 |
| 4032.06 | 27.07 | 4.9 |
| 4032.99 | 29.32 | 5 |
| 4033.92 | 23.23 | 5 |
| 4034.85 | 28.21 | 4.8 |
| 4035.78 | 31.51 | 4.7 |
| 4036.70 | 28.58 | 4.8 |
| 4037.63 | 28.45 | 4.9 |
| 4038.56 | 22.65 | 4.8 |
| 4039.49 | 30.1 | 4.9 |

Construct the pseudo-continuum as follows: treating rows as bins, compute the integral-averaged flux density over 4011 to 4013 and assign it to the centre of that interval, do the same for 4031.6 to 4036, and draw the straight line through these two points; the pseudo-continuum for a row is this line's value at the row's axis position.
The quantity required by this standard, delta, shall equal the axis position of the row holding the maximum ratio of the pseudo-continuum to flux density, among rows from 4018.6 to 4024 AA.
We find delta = 4023.71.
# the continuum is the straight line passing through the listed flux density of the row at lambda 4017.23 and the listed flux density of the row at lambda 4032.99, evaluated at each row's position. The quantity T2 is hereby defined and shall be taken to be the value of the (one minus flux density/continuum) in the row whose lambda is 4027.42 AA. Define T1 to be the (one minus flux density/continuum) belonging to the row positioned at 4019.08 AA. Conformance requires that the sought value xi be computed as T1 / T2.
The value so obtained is 1.64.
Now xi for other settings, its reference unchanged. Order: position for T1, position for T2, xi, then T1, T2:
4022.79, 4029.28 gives -1.36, -0.29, 0.22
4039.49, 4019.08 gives -0.39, 0.11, -0.28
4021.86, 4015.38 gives 0.93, -0.51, -0.54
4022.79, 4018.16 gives 1.29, -0.29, -0.23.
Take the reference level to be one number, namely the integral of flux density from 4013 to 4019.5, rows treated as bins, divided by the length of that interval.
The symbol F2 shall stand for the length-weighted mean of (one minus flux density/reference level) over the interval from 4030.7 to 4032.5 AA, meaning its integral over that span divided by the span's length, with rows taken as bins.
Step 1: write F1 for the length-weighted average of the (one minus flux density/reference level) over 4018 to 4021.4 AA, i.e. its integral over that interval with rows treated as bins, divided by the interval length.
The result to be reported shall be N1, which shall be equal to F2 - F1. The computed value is -0.07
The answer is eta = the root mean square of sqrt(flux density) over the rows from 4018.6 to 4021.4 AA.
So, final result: 5.28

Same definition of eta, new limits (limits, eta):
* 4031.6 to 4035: 5.19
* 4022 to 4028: 5.31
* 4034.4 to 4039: 5.28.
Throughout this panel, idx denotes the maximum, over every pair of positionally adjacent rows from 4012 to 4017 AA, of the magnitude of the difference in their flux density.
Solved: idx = 14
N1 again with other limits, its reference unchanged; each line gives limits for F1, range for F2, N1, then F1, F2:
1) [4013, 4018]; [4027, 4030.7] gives 0.06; -0.030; 0.032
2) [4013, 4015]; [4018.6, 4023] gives -0.01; -0.042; -0.056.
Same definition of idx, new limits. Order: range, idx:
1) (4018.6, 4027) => 12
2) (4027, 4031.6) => 9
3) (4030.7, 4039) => 6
